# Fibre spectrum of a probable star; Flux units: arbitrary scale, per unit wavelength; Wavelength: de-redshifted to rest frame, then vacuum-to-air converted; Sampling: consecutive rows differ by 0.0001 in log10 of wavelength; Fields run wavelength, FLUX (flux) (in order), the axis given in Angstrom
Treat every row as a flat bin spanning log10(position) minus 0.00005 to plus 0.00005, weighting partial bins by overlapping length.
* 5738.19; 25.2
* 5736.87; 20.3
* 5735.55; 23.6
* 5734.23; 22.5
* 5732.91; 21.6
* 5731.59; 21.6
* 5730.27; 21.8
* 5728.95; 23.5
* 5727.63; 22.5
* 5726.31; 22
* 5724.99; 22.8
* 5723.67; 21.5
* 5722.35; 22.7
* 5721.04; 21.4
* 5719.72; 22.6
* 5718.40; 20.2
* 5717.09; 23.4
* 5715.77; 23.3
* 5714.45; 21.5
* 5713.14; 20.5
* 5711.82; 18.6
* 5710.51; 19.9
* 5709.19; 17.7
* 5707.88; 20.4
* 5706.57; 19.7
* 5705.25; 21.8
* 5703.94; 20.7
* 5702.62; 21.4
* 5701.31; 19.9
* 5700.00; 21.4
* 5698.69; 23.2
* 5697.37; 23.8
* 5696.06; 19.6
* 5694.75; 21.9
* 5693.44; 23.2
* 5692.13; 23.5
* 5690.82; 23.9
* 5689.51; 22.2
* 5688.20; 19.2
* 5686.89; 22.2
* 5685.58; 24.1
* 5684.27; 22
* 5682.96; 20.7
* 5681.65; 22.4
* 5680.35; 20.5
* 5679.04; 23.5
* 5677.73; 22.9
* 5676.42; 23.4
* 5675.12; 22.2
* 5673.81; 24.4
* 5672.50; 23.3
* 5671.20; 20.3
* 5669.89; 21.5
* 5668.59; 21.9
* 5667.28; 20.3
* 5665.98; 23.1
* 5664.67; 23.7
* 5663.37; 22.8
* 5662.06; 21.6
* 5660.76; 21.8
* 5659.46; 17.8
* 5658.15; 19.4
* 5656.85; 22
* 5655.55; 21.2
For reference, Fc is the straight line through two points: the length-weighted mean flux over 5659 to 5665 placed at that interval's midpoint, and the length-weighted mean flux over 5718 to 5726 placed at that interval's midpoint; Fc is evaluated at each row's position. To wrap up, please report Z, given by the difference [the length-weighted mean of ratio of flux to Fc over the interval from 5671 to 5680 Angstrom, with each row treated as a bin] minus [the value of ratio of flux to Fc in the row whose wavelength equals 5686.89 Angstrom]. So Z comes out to 0.04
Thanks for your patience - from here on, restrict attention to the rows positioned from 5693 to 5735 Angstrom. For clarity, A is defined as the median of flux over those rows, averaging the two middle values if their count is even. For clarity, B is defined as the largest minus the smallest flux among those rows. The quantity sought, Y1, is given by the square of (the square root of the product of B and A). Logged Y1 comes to 132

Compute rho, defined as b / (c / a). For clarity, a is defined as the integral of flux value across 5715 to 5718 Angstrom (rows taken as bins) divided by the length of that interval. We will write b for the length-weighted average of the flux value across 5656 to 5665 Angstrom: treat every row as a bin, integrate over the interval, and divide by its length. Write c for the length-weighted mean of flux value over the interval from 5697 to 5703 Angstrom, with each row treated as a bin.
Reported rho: 22.3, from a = 23.0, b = 21.2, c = 21.9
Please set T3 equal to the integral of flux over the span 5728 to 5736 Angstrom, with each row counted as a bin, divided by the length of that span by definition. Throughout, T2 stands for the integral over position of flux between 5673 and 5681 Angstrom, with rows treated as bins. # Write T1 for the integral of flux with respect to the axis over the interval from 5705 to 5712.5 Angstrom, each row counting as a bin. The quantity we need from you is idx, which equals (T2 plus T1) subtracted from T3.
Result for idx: -307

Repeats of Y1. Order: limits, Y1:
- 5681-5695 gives 109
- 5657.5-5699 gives 147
